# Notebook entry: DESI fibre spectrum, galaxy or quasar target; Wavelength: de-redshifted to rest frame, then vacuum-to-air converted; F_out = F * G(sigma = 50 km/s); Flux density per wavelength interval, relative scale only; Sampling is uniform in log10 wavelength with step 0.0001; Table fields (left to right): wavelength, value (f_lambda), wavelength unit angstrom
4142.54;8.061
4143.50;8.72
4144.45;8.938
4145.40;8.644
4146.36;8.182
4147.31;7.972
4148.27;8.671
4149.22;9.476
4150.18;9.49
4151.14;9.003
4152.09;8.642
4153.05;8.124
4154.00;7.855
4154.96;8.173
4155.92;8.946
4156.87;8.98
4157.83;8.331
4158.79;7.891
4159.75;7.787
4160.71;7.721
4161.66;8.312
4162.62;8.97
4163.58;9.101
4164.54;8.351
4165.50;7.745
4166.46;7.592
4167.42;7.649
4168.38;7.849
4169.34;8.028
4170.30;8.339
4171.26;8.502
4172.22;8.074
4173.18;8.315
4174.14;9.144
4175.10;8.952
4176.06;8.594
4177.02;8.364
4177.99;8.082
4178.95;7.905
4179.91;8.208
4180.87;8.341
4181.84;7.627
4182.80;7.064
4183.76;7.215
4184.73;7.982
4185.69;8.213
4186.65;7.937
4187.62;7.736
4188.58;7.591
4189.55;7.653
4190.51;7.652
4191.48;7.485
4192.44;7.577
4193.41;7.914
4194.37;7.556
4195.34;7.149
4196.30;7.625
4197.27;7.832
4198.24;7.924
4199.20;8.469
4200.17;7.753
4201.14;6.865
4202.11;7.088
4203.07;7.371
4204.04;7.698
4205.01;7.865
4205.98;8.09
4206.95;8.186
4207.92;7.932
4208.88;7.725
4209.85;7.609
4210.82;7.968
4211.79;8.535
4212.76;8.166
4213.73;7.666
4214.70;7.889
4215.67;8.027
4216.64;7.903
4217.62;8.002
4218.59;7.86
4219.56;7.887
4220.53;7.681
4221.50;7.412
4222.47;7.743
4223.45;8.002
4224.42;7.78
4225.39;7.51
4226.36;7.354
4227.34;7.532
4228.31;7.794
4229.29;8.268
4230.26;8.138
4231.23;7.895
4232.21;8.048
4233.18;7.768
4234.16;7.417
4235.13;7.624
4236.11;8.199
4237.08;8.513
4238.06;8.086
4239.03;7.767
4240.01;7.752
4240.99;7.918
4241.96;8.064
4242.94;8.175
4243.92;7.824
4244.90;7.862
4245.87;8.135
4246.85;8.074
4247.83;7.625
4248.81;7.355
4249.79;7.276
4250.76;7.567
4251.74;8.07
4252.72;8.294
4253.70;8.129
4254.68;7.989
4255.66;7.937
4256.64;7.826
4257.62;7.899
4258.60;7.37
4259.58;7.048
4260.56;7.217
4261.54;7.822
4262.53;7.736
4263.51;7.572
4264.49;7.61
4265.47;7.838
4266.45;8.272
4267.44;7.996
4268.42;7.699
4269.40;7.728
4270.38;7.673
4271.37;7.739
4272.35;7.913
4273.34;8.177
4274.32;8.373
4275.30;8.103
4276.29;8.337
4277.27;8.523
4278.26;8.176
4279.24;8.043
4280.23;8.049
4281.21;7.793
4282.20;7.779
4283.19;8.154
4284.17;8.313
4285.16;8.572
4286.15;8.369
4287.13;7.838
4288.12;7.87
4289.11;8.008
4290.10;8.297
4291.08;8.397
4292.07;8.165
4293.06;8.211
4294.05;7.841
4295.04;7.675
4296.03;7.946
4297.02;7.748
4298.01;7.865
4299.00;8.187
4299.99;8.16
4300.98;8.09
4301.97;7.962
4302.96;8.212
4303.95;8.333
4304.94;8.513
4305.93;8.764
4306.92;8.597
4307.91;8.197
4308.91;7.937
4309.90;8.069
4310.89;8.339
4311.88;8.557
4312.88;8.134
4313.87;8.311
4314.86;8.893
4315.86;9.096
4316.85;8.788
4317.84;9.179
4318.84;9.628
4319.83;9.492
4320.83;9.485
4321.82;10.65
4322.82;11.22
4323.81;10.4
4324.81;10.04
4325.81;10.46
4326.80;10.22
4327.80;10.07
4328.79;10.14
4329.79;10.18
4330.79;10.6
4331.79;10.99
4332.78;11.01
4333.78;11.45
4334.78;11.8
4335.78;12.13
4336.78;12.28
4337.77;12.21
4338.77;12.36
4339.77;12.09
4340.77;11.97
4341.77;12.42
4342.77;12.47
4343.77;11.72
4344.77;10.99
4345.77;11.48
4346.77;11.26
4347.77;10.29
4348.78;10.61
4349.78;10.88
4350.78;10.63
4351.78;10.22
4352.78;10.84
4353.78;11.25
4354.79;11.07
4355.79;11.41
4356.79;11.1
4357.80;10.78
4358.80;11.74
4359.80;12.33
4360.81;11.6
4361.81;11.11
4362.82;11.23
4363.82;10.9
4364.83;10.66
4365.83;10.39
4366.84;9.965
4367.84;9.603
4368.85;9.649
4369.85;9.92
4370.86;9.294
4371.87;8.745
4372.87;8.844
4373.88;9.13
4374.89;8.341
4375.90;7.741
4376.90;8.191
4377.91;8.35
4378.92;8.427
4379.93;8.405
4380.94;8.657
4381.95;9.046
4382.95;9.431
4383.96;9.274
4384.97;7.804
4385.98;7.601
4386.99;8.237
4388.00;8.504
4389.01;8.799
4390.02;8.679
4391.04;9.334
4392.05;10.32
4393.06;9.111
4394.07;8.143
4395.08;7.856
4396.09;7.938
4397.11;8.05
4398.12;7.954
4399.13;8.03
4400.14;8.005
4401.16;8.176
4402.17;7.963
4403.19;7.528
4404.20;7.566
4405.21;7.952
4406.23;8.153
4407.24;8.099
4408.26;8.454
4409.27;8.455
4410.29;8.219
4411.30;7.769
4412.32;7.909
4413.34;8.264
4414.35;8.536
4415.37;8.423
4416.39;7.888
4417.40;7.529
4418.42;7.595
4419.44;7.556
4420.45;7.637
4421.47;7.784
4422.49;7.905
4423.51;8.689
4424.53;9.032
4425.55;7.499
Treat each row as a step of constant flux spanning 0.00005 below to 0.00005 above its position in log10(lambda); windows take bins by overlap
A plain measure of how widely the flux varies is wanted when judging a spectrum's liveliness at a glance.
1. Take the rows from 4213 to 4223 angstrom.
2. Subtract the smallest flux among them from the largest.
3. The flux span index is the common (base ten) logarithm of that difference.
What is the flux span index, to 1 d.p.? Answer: -0.2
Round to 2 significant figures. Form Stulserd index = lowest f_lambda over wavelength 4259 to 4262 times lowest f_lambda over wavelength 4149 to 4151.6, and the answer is 63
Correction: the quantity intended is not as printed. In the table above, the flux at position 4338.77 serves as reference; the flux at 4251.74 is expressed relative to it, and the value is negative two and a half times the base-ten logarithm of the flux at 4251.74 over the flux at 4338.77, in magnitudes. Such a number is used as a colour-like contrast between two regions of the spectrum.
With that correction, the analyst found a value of 0.46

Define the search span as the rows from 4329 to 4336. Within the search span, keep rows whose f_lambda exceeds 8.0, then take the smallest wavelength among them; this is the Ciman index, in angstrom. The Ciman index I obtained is 4329.79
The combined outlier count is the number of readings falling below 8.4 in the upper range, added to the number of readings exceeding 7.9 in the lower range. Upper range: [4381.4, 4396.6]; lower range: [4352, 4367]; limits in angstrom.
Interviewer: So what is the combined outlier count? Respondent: 21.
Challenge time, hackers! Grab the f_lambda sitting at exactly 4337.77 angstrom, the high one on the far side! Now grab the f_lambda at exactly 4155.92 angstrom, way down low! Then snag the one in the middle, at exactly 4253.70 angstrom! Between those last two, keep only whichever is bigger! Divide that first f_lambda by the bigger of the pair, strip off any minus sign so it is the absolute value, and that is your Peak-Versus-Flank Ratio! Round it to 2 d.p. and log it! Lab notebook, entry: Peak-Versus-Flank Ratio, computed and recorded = 1.36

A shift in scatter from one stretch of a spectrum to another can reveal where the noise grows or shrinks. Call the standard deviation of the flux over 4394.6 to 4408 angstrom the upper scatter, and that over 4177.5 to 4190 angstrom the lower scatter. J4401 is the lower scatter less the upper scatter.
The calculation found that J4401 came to 0.18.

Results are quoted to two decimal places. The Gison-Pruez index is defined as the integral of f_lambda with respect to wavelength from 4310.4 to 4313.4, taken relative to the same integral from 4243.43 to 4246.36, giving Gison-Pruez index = 1.07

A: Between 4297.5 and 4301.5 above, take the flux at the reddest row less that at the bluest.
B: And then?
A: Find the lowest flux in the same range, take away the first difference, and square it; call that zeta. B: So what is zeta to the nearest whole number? 58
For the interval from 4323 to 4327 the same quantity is 104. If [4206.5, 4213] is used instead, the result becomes 58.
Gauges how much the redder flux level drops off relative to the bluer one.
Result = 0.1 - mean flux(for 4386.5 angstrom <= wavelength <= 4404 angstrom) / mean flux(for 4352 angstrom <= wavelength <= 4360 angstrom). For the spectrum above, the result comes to -0.64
